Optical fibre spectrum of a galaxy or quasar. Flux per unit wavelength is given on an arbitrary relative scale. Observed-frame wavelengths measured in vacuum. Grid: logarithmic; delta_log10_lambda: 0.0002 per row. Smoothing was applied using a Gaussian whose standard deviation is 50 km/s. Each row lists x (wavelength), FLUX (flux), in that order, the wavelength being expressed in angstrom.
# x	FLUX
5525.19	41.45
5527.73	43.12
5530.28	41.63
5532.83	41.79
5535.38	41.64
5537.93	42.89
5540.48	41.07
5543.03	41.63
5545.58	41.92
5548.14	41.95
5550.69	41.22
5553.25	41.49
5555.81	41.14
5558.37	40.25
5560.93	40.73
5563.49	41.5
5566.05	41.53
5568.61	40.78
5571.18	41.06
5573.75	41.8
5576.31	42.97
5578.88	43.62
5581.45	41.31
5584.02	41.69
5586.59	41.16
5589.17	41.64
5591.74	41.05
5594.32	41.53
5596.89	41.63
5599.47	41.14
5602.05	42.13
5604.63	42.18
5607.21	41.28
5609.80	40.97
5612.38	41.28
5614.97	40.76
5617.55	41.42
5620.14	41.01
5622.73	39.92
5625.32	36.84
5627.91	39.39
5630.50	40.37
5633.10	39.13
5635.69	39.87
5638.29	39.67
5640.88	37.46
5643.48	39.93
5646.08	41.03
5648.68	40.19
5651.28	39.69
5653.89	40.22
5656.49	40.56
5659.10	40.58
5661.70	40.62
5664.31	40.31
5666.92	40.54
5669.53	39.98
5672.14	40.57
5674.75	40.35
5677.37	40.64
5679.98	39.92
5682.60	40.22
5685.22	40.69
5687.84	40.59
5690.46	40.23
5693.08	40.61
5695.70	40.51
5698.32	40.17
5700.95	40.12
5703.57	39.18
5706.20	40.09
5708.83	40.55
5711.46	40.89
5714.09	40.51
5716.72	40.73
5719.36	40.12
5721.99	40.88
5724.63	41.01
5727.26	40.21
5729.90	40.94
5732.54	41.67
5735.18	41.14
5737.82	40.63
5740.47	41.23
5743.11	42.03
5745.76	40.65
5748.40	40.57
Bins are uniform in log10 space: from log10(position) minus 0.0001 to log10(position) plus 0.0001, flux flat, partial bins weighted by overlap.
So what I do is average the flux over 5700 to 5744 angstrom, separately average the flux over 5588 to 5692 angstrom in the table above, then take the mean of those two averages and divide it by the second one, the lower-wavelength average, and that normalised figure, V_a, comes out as 1.003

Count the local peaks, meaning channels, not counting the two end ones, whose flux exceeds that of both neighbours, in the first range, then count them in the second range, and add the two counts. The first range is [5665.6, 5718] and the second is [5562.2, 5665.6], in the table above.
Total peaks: 17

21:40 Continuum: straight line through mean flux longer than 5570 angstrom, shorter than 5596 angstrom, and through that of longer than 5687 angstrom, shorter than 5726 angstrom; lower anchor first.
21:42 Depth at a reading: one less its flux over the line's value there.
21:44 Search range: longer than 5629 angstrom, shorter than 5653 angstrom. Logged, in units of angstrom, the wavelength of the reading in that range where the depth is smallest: 5646.08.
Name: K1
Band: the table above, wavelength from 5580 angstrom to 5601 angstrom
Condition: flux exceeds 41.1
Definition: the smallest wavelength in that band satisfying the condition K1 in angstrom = 5581.45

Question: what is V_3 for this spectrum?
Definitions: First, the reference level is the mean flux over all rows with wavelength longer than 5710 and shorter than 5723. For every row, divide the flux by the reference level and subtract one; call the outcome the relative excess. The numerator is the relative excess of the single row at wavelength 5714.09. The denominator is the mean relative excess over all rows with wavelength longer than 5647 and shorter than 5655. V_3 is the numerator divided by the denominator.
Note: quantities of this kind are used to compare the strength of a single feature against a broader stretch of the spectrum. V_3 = 0.2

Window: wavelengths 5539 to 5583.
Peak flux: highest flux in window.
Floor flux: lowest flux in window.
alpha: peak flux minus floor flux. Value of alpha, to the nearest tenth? 3.4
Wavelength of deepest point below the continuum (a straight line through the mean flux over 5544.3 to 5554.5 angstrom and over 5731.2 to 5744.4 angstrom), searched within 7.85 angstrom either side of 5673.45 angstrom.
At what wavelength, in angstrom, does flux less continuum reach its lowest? 5679.98 angstrom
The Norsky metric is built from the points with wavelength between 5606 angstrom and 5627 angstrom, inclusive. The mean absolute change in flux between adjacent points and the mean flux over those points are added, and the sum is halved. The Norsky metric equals 20.7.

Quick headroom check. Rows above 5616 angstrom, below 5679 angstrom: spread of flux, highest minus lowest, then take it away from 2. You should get -2.6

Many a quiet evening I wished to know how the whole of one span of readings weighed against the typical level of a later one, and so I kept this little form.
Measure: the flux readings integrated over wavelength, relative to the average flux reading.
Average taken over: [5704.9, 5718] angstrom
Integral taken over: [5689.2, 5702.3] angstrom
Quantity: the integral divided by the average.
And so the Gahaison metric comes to 13.0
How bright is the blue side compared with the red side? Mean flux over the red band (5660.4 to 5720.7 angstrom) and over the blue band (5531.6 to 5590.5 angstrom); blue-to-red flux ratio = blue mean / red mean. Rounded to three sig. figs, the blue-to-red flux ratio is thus 1.03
